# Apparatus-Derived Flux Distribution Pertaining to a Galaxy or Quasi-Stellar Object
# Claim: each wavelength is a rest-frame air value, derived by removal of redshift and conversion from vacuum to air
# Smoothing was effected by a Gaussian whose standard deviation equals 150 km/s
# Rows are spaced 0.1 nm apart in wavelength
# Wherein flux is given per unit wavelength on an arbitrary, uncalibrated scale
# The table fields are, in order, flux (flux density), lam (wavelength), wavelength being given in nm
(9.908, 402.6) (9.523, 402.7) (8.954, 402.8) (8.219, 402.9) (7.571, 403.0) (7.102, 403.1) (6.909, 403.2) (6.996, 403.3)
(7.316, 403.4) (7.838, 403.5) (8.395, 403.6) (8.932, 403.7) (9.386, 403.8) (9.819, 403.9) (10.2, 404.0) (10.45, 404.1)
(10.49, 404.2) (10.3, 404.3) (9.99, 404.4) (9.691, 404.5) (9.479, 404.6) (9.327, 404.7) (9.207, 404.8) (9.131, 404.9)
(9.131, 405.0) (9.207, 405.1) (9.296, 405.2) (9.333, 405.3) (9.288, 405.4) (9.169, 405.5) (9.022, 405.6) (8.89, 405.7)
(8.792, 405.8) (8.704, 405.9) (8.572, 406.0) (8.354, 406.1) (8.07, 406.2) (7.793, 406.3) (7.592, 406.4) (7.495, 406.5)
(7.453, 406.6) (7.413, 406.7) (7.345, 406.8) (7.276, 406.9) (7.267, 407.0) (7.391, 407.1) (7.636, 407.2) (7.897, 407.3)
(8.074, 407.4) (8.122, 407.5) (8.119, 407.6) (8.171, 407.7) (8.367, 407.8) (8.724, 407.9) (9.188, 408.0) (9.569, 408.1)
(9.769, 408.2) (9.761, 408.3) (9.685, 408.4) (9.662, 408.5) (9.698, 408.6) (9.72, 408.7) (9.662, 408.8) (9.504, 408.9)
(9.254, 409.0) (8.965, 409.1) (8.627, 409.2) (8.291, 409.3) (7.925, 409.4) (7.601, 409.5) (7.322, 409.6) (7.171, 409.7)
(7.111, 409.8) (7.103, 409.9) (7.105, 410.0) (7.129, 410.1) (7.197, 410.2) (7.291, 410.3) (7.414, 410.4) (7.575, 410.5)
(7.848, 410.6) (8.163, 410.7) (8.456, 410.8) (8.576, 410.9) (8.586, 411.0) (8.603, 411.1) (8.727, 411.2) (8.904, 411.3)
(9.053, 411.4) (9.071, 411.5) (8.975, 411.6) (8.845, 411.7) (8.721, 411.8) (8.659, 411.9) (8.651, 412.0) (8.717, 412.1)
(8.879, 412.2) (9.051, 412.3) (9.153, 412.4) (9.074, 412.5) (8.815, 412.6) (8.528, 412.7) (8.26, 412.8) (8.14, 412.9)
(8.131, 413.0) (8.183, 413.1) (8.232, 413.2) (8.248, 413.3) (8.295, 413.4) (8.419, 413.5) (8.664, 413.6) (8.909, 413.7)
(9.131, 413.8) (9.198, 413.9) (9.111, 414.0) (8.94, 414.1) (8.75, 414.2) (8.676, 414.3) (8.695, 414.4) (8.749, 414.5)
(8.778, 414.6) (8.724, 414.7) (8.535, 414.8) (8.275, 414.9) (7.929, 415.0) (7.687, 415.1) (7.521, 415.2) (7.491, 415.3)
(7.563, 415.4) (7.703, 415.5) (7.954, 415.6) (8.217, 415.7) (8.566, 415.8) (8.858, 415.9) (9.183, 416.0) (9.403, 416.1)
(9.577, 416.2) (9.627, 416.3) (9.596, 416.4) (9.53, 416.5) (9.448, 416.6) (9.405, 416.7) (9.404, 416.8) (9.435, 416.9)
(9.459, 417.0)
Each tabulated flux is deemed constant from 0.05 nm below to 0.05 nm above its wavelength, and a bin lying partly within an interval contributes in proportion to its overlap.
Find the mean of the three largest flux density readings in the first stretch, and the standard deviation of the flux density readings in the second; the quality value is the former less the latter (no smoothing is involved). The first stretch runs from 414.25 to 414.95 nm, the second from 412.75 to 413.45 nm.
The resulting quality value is 8.69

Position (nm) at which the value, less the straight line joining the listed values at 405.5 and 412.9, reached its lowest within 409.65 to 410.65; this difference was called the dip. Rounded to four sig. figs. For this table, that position 409.8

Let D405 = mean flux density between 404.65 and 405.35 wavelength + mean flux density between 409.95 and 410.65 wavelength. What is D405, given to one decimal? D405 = 16.6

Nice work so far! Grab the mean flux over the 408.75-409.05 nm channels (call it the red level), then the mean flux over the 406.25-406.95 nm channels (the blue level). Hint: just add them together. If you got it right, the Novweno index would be 16.95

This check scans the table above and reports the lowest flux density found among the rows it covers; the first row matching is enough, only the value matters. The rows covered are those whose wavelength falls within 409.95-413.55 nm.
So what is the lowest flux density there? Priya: 7.105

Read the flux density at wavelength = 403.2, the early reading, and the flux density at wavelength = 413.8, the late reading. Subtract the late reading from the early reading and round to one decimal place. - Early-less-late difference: -2.2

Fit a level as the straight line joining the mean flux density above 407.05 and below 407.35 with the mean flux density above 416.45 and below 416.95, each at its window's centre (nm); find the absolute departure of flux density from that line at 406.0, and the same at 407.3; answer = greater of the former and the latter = 1.2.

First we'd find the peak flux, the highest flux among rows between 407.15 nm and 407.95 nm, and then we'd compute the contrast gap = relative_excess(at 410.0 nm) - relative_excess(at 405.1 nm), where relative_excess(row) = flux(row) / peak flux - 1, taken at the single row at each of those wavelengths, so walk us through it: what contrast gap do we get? -0.24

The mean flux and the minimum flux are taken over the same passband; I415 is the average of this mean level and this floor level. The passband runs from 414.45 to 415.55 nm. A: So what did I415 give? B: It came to 7.79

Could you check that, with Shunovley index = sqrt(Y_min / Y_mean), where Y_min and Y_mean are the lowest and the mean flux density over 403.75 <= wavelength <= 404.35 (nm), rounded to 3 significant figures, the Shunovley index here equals 0.964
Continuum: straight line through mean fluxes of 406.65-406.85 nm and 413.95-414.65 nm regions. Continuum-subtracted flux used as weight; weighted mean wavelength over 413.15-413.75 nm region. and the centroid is 413.27 nm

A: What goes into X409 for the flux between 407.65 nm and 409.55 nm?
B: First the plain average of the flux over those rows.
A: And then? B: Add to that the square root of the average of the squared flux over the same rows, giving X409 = 18.1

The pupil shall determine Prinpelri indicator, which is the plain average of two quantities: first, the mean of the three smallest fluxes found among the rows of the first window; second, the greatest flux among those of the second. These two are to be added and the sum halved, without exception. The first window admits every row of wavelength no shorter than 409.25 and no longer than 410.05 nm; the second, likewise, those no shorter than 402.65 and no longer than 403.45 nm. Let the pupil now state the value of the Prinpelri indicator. 8.31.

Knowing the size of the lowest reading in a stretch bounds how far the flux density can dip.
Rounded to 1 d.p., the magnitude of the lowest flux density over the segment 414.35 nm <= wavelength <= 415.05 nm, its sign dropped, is 7.9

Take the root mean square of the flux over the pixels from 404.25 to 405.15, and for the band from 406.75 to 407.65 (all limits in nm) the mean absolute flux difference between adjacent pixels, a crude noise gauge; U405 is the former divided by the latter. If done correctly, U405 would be 81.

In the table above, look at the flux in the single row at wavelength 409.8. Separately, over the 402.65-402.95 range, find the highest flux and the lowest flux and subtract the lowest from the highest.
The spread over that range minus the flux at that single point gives -5.8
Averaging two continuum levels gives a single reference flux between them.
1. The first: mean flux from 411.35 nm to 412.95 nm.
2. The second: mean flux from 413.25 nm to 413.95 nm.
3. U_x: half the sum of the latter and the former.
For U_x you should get 8.74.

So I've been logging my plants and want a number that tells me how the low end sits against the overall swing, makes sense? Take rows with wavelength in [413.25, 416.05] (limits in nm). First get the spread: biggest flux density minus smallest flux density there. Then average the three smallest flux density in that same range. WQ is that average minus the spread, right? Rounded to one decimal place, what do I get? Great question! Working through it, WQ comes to 5.8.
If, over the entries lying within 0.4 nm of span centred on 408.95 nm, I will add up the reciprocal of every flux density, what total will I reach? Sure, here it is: 0.43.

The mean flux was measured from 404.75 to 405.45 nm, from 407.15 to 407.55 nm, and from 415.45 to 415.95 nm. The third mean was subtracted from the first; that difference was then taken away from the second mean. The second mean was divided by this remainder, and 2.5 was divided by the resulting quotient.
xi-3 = 2.2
